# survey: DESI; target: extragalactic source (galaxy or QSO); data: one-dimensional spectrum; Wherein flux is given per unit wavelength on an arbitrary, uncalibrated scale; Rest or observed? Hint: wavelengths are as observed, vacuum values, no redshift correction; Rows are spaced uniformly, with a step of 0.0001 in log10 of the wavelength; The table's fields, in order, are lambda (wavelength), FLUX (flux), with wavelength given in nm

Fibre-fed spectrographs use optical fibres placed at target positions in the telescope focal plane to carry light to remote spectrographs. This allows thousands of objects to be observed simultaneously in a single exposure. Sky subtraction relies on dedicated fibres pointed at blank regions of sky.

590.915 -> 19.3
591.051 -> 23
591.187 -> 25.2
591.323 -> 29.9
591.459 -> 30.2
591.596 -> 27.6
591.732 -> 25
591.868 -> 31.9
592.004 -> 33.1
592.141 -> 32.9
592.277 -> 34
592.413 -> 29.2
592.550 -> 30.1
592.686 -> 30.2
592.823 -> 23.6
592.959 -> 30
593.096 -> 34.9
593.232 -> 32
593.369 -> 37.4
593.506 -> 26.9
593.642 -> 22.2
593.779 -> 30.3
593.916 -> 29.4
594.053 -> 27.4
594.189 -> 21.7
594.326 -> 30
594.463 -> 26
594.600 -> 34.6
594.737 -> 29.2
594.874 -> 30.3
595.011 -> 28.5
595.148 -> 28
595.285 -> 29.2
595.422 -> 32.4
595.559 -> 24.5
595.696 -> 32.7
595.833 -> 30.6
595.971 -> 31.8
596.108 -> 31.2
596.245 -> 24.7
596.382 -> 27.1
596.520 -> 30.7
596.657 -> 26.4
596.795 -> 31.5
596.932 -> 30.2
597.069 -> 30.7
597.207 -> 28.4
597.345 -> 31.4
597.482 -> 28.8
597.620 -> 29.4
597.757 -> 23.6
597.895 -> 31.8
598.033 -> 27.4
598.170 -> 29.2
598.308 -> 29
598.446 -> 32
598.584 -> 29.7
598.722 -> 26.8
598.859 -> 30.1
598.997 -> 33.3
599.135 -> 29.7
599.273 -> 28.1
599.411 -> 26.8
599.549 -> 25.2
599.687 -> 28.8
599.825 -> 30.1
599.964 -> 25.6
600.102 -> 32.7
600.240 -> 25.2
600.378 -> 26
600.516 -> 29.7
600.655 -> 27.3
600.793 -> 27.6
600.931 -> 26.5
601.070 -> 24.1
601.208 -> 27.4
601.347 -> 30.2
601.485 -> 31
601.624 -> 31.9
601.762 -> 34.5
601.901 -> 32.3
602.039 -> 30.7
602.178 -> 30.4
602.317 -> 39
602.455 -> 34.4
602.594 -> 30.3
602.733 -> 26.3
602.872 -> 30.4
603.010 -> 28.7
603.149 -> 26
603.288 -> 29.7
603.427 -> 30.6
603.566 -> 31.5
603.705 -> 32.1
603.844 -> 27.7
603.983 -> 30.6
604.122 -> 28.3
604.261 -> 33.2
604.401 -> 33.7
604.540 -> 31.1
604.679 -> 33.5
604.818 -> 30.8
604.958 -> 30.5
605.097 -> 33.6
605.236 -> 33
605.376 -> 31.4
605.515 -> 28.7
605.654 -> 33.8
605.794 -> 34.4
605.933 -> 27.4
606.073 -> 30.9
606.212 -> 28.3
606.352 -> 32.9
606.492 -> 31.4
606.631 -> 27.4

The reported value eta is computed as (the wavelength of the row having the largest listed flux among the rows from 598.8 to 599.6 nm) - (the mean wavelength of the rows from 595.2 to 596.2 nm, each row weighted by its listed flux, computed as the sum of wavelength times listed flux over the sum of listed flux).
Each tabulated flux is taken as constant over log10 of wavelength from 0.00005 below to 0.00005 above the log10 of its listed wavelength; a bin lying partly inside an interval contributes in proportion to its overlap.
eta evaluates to 3.29 nm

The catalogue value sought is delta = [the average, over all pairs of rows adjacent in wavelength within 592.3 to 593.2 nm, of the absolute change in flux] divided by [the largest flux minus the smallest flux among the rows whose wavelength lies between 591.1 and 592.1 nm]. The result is 0.47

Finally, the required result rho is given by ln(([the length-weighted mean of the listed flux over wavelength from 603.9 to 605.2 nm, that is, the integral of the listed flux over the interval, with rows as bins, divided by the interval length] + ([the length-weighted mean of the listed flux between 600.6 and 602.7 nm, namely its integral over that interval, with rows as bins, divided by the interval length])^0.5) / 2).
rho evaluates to 2.92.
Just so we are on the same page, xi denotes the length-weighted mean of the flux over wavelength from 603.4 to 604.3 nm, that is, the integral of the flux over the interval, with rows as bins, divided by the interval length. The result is 30.5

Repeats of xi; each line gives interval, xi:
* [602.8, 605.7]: 30.9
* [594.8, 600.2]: 29.2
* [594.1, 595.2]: 28.5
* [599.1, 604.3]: 29.5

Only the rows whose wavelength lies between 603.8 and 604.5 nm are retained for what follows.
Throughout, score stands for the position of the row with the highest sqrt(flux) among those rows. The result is 604.401 nm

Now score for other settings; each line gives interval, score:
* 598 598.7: 598.446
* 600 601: 600.102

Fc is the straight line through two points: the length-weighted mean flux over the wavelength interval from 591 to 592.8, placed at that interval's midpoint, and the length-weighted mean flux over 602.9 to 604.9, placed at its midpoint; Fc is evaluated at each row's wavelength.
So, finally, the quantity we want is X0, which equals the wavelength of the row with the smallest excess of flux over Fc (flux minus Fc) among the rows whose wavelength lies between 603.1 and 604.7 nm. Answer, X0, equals 603.149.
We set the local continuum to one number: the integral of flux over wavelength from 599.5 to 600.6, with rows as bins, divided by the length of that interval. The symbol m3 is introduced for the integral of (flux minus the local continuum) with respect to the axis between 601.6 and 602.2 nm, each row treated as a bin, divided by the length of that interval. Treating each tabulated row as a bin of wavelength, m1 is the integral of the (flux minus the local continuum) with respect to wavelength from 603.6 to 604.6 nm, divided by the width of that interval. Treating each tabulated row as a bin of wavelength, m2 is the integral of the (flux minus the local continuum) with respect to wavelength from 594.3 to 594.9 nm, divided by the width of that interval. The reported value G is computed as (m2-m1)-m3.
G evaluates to -5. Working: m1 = 3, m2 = 2.1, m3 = 4.2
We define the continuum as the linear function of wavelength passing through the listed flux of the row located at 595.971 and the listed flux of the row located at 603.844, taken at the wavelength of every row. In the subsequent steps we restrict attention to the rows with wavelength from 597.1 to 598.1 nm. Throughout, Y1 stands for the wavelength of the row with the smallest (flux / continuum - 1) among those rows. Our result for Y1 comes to 597.757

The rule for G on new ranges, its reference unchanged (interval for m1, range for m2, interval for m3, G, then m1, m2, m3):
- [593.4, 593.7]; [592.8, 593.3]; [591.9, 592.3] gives -1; -2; 2.8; 5.2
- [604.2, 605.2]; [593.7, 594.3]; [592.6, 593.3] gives -7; 4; -0.6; 2.2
